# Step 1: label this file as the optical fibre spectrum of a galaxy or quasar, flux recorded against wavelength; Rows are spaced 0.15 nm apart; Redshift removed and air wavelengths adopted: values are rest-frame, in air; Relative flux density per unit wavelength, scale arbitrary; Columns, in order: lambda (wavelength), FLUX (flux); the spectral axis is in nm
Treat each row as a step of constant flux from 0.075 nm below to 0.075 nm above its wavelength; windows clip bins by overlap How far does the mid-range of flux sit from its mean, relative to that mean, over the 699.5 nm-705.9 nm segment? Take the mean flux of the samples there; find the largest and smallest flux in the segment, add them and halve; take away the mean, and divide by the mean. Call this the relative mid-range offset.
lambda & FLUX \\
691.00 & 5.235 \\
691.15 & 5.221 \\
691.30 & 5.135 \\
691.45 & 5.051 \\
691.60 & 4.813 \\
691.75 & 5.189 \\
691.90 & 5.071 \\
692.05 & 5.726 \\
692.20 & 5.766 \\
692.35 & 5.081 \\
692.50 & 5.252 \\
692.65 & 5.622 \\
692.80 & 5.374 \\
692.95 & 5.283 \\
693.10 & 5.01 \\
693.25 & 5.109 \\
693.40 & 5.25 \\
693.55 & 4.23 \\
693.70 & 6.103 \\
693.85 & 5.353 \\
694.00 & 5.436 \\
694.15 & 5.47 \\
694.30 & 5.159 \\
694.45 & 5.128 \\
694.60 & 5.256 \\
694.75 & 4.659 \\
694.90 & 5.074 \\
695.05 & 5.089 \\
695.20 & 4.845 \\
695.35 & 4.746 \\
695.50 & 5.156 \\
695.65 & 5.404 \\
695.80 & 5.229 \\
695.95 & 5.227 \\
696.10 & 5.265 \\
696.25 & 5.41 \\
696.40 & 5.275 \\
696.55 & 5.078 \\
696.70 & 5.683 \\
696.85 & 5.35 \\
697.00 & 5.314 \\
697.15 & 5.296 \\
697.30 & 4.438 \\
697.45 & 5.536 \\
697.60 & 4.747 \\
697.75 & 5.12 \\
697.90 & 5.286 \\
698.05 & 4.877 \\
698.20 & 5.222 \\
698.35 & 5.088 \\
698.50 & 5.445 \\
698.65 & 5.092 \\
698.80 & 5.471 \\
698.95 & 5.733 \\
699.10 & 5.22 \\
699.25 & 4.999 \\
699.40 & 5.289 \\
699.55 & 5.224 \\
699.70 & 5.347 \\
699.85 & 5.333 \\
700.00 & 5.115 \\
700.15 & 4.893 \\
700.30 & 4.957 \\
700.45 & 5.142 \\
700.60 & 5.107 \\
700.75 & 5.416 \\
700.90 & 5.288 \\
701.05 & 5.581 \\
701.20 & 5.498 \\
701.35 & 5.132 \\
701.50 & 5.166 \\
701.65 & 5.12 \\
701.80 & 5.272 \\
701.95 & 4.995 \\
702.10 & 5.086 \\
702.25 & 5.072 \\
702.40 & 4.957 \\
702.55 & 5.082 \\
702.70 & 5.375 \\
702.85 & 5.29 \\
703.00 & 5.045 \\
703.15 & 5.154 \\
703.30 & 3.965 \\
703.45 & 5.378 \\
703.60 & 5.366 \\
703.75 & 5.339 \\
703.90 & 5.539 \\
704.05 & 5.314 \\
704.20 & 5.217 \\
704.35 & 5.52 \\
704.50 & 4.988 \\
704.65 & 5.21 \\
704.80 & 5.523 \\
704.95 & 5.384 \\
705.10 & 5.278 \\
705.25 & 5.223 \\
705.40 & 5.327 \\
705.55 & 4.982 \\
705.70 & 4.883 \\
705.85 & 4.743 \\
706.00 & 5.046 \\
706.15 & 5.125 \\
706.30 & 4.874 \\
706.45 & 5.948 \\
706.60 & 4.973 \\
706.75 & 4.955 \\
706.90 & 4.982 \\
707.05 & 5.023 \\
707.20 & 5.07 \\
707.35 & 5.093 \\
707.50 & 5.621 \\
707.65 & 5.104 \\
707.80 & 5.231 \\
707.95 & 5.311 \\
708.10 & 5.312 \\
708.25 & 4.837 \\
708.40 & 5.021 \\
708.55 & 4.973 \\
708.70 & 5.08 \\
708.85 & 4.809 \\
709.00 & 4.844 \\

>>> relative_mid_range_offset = -0.08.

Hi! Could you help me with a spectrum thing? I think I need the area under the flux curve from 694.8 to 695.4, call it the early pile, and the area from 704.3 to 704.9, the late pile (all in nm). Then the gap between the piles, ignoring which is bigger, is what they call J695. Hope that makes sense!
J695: 0.22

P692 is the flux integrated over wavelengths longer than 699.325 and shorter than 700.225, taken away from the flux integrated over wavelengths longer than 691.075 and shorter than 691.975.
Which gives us -0.11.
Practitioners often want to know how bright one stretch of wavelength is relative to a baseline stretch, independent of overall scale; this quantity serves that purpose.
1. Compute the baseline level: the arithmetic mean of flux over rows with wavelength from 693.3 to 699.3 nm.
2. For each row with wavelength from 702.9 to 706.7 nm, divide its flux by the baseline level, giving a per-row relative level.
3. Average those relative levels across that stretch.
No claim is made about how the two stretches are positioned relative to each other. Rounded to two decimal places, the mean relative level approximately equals 1.00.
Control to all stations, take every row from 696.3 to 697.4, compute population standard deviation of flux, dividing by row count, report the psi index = 0.354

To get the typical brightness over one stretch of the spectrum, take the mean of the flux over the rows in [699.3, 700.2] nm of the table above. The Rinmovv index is 5.20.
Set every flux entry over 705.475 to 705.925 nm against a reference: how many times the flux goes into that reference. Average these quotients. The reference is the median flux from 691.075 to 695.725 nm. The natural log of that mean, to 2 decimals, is 0.06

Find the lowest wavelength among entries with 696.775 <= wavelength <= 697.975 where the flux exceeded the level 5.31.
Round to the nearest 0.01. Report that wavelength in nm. 696.85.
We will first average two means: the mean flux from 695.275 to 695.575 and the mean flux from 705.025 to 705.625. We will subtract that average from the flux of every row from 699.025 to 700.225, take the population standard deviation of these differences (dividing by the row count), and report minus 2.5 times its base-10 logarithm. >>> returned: 2.04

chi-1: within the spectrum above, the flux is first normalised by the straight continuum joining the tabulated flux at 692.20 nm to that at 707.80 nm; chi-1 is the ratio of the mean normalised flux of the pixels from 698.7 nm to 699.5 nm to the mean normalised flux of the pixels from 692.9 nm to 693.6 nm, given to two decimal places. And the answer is 1.11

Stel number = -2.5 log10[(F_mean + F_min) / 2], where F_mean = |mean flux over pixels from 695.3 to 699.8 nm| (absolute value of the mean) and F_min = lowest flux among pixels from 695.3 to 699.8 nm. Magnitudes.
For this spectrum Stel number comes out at -1.71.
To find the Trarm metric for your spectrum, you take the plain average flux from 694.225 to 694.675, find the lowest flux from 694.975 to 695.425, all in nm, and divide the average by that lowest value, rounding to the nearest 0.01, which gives 1.09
